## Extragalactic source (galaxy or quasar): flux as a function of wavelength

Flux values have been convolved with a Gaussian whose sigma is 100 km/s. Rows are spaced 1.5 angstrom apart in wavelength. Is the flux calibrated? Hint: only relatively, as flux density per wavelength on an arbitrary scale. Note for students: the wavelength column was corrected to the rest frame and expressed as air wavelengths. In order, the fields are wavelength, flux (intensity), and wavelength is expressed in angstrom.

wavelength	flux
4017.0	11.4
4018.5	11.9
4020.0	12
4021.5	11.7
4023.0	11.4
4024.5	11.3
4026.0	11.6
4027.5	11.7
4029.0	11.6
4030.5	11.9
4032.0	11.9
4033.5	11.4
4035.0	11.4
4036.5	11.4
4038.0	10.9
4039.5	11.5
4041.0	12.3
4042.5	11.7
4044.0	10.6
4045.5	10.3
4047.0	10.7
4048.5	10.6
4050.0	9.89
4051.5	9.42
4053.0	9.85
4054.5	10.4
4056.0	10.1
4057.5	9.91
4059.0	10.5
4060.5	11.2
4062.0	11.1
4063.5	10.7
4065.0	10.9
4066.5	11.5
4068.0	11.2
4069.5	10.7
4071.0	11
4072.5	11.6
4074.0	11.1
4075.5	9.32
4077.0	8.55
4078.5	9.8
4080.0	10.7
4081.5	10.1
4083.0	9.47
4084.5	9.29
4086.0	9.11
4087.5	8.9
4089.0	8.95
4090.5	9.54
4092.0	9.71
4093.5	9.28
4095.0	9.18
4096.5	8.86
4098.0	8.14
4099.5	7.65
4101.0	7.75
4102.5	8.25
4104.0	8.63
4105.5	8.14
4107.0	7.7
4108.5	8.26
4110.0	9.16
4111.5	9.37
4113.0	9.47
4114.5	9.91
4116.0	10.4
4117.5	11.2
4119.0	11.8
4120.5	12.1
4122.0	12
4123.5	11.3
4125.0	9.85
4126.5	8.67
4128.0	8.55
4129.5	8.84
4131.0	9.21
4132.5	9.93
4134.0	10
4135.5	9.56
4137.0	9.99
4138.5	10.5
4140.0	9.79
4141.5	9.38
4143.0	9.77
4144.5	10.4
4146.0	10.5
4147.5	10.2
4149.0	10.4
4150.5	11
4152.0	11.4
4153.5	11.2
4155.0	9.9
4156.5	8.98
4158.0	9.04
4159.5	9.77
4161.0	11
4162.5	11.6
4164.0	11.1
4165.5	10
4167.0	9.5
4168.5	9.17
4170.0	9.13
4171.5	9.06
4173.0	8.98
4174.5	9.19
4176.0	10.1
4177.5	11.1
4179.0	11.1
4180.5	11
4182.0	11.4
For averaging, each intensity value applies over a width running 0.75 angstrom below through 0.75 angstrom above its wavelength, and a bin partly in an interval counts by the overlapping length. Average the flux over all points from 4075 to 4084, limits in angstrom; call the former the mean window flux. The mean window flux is 9.7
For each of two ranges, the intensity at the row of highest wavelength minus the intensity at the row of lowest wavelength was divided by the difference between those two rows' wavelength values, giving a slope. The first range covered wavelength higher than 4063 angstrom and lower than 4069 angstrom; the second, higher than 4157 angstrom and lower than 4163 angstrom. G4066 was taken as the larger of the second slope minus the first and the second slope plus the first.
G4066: 0.7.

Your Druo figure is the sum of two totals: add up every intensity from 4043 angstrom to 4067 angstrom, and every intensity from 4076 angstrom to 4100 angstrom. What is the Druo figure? 315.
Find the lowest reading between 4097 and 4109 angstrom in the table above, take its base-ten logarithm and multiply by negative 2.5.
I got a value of -2.21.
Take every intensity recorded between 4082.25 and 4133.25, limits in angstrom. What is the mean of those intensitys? 9.4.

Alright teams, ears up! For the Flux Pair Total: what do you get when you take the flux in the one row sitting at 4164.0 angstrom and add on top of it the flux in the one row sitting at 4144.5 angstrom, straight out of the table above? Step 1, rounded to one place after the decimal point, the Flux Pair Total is 21.5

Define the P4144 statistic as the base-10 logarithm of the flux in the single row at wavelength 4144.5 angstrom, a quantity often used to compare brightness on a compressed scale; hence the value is 1.02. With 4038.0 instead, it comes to 1.04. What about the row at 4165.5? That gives 1.00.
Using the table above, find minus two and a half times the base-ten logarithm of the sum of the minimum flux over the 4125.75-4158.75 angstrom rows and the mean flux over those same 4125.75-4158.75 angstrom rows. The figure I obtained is -3.16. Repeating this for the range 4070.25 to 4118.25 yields -3.07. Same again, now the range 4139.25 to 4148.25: -3.22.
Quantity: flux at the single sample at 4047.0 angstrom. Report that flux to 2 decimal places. 10.70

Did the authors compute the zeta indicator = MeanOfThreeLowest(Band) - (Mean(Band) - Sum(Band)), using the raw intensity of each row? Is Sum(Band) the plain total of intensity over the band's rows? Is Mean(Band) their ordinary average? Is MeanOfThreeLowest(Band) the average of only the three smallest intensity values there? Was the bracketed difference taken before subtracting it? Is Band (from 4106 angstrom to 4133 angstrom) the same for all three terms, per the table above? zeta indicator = 176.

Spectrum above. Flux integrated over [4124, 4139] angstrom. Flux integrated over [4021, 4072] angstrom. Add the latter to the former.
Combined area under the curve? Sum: 704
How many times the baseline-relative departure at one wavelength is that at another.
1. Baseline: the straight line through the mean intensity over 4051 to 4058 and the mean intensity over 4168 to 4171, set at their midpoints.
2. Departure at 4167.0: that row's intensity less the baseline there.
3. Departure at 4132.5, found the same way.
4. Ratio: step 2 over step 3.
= 0.6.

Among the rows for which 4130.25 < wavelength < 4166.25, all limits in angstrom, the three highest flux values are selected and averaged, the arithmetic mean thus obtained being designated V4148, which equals 11.4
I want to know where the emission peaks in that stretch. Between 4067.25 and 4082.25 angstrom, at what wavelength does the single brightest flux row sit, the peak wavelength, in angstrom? 4072.5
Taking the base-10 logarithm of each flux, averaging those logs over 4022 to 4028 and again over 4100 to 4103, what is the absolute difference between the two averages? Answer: 0.16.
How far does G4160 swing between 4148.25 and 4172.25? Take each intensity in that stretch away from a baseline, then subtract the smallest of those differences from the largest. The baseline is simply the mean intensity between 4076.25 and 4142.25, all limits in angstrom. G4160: 2.6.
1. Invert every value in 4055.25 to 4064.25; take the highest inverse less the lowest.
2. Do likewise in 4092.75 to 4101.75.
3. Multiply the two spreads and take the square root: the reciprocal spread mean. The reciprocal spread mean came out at 0.0163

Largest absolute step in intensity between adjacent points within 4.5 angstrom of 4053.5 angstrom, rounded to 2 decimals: 0.55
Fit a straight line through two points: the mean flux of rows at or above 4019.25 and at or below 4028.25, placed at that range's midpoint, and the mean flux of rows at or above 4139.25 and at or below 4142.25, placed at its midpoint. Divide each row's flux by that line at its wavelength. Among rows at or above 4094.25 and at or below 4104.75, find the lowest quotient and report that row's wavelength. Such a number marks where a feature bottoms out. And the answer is 4099.5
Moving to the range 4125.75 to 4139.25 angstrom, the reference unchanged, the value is 4128.0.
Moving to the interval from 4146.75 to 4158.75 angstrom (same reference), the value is 4156.5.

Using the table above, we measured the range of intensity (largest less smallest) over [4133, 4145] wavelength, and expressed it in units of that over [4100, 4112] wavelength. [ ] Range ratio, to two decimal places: 0.67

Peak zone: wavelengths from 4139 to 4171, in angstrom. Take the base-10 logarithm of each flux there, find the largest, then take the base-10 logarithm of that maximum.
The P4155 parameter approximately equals 0.027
